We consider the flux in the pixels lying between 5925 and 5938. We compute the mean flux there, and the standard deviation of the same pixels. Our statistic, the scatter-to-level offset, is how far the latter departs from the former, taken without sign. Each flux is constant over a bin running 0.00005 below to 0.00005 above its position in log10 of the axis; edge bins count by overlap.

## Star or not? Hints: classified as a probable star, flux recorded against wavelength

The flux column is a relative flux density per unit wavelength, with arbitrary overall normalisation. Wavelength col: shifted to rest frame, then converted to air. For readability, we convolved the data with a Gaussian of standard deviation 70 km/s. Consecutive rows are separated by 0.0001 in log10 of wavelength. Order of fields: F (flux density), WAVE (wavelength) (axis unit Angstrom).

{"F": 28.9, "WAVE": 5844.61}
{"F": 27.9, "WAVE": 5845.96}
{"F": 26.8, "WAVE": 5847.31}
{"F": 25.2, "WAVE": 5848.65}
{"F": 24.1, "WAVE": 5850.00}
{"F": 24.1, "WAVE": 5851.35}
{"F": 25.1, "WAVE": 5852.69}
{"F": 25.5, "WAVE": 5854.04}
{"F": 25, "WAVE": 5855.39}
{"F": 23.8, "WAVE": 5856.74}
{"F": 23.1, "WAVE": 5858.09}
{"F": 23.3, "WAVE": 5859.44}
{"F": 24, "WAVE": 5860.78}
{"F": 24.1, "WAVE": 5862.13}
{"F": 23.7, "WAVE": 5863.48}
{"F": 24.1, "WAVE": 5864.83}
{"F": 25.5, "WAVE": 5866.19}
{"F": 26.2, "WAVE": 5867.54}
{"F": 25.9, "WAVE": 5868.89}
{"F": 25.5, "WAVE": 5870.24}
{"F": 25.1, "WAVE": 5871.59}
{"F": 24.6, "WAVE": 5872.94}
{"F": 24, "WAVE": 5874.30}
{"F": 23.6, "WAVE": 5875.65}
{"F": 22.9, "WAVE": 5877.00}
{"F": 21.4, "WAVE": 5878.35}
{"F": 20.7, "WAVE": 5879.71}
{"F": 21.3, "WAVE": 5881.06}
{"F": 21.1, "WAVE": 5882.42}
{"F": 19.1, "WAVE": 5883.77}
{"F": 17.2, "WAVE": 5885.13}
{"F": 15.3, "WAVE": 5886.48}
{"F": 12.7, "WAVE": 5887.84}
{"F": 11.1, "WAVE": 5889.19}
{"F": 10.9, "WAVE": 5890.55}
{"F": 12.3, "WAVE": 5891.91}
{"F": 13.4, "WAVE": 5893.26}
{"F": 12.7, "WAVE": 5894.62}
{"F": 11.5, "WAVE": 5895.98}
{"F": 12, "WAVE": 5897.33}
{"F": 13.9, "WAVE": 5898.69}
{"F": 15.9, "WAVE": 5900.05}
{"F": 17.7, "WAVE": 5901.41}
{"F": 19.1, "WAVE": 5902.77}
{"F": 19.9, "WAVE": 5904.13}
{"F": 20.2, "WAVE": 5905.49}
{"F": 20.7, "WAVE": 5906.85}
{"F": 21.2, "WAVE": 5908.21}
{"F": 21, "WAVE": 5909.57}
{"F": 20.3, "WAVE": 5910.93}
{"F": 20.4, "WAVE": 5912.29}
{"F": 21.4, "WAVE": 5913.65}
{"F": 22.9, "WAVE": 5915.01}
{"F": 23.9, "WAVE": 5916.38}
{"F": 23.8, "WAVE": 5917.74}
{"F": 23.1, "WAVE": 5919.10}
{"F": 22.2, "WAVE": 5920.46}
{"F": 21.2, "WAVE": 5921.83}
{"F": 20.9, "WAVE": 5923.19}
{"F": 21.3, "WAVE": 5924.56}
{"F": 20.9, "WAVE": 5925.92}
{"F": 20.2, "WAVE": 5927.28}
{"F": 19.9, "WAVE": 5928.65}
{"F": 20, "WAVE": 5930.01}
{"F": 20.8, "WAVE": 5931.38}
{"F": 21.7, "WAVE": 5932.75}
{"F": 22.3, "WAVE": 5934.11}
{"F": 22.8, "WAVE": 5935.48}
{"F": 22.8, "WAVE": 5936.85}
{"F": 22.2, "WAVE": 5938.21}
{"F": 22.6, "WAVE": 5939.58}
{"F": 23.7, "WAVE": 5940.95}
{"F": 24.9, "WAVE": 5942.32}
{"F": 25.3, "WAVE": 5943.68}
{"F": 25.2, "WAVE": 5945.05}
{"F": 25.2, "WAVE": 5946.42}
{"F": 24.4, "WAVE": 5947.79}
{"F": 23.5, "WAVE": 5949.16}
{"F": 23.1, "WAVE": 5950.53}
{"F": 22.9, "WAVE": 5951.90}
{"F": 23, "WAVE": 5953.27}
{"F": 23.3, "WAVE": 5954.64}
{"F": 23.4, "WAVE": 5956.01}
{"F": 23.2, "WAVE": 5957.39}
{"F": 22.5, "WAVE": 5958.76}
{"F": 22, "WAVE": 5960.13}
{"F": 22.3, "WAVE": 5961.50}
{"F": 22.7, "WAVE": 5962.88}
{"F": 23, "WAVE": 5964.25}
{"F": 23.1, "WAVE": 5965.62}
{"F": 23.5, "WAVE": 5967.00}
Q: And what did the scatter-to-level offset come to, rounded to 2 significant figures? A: 20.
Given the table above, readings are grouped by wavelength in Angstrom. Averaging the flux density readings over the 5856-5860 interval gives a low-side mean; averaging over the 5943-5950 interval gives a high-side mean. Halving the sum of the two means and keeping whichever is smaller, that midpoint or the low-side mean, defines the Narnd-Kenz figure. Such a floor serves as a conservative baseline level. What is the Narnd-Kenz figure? 23.4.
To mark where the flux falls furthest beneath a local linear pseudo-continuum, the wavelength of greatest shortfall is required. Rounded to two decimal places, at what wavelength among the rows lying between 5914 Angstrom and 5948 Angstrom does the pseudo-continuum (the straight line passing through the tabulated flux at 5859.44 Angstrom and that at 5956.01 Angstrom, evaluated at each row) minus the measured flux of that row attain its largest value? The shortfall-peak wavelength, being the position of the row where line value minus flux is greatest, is 5928.65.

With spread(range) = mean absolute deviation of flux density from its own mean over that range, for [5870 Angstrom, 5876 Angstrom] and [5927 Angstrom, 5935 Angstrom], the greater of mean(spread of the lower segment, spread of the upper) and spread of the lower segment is 0.70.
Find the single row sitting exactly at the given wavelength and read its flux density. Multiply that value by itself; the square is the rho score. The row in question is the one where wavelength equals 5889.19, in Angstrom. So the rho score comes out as 123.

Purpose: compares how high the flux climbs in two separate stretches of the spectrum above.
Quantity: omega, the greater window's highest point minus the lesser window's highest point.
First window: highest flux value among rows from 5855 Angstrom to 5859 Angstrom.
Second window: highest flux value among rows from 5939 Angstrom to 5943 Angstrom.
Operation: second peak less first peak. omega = -0.1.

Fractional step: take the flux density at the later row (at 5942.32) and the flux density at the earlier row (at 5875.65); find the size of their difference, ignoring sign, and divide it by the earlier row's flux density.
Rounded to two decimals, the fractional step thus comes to 0.06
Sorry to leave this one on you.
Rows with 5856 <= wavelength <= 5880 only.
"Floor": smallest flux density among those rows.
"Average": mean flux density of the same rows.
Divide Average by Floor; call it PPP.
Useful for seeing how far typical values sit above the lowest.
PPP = 1.16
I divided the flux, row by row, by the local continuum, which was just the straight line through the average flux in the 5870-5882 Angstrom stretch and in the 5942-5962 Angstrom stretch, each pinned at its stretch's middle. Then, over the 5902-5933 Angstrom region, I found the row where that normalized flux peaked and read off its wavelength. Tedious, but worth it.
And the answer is 5916.38 Angstrom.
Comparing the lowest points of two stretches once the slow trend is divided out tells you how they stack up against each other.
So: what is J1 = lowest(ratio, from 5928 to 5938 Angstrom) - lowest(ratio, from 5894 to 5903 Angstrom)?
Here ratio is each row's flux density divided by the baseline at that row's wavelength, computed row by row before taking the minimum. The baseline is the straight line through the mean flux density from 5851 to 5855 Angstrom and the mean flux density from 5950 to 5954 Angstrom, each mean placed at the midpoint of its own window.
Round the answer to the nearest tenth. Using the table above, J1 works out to 0.4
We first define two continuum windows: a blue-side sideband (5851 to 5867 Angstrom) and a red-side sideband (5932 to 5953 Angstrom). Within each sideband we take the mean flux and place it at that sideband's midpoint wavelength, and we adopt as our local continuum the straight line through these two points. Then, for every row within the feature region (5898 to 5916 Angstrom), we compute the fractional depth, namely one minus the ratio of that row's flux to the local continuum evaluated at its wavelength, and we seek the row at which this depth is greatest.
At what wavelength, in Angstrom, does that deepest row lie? 5898.69 Angstrom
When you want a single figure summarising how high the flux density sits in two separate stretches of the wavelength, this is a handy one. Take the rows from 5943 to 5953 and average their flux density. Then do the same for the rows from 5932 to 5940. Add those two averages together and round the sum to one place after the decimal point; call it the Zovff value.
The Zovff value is 46.6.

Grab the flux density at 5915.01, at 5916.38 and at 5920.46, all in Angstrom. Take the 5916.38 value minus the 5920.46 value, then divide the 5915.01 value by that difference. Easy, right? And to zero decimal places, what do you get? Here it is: 13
